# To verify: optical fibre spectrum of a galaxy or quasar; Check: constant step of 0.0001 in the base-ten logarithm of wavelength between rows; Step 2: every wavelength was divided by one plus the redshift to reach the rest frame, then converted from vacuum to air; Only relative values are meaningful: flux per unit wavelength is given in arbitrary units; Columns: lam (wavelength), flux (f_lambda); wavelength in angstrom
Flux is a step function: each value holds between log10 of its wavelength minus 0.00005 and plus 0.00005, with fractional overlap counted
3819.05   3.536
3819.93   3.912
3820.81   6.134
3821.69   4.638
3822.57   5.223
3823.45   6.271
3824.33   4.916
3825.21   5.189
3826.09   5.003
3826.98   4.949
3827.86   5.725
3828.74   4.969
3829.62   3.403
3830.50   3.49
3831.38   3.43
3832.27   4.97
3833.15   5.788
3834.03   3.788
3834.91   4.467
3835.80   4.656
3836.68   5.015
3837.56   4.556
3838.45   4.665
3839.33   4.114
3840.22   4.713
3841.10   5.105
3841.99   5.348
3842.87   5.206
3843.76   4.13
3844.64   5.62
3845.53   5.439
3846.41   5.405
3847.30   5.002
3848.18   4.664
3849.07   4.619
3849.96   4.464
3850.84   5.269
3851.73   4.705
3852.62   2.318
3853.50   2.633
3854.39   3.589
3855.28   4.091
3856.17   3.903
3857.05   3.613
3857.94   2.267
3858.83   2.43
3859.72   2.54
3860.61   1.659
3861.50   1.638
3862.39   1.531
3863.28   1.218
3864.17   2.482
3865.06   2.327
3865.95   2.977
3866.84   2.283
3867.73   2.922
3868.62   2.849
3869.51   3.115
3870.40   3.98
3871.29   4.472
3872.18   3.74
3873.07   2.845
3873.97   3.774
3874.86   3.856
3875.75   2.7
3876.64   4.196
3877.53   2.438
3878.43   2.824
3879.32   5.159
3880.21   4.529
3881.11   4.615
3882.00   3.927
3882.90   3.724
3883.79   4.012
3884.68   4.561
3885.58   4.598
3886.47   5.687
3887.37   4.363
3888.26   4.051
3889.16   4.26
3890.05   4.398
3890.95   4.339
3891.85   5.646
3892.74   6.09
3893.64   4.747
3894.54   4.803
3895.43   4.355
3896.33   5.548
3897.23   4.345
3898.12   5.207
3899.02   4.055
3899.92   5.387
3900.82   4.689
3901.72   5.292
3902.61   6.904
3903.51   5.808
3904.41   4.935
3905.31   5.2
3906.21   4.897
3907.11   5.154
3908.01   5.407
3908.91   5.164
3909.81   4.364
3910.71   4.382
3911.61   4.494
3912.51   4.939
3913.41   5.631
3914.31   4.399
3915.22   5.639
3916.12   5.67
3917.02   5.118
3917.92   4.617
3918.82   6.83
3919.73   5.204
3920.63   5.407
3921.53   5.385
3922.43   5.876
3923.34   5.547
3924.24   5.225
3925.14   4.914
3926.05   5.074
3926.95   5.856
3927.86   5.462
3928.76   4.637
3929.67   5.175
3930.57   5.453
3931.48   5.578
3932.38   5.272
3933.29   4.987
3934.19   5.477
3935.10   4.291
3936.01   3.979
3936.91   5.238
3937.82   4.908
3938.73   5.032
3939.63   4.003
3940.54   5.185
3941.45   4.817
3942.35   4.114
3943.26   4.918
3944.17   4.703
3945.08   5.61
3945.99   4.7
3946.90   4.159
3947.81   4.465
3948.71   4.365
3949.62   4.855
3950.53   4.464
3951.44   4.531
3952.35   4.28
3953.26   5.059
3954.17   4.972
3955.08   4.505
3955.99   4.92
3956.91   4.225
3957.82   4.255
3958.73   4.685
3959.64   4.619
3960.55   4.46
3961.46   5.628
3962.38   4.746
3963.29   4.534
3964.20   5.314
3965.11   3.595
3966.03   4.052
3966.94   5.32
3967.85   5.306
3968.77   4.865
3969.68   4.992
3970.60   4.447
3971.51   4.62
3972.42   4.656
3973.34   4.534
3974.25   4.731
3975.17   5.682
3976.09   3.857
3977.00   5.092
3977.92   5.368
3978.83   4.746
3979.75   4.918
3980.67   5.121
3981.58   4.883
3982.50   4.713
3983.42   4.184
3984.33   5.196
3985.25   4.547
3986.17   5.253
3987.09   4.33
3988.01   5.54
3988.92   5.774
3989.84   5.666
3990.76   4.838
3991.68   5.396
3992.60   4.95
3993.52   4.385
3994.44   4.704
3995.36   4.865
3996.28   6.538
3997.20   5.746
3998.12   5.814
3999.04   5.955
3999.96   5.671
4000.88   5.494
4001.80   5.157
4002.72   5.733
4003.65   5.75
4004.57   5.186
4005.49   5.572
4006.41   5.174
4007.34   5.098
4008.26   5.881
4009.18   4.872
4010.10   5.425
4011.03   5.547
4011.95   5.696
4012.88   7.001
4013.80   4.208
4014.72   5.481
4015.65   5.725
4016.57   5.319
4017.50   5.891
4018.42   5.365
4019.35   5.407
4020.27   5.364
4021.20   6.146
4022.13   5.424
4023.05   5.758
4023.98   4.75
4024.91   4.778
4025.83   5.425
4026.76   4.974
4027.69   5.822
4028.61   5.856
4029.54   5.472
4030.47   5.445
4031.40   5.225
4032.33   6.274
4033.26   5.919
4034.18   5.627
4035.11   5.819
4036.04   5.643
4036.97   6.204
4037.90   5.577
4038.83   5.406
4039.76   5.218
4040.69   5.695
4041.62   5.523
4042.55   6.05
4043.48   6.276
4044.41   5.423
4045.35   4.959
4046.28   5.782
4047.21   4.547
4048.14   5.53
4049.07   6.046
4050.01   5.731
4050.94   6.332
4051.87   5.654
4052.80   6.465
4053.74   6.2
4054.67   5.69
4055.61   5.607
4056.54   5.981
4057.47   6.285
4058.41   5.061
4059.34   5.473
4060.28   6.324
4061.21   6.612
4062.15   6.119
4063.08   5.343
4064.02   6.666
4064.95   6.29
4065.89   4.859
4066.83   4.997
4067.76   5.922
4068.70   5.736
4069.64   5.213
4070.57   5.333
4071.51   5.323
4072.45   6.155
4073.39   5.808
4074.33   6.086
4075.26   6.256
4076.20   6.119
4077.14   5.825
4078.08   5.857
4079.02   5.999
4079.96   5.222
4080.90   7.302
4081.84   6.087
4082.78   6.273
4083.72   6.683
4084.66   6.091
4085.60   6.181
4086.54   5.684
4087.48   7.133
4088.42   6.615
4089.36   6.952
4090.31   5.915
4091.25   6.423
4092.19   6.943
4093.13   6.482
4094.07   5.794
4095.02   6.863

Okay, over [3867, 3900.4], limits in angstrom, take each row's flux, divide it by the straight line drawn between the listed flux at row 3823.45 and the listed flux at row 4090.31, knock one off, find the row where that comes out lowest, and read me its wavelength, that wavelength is 3877.53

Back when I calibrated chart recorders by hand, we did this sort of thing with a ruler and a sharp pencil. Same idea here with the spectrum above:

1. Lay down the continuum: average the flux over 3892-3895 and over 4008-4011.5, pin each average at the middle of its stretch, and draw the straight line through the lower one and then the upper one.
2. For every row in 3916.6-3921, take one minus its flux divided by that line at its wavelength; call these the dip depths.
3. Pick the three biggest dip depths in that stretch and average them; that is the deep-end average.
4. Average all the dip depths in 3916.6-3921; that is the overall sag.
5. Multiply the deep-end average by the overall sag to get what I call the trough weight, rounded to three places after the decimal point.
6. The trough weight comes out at -0.002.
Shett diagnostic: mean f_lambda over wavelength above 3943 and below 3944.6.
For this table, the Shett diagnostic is 4.8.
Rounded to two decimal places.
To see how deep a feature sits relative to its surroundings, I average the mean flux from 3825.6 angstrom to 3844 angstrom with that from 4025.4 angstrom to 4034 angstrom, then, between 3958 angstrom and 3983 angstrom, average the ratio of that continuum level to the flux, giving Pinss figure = 1.08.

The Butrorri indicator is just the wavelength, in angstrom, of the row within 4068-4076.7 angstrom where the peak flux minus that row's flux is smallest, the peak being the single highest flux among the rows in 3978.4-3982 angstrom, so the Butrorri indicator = 4075.26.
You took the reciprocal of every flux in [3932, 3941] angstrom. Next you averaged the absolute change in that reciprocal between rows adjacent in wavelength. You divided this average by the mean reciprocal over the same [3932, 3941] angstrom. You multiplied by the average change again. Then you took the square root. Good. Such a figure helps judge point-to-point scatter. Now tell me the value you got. 0.069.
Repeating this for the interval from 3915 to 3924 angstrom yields 0.050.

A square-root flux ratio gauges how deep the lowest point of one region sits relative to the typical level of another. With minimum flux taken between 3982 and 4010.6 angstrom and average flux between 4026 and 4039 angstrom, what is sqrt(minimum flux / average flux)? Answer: 0.860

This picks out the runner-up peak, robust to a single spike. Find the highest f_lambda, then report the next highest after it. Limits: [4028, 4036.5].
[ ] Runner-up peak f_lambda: 5.919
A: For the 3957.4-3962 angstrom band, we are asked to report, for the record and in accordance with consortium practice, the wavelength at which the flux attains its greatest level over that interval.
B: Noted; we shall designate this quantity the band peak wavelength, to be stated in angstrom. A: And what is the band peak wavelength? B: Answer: 3961.46 angstrom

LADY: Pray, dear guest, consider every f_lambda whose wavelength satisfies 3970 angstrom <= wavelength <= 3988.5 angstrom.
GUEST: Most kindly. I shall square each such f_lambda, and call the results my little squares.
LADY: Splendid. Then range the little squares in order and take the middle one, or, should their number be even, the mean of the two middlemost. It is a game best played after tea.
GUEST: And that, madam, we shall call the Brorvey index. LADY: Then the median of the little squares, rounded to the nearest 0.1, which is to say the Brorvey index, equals 22.5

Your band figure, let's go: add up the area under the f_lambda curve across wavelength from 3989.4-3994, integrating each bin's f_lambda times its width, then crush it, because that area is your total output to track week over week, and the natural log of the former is 3.14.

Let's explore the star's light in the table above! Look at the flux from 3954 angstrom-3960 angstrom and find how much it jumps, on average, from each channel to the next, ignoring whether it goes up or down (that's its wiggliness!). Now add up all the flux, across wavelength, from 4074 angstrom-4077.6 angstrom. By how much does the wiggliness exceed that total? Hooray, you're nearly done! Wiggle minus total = -22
